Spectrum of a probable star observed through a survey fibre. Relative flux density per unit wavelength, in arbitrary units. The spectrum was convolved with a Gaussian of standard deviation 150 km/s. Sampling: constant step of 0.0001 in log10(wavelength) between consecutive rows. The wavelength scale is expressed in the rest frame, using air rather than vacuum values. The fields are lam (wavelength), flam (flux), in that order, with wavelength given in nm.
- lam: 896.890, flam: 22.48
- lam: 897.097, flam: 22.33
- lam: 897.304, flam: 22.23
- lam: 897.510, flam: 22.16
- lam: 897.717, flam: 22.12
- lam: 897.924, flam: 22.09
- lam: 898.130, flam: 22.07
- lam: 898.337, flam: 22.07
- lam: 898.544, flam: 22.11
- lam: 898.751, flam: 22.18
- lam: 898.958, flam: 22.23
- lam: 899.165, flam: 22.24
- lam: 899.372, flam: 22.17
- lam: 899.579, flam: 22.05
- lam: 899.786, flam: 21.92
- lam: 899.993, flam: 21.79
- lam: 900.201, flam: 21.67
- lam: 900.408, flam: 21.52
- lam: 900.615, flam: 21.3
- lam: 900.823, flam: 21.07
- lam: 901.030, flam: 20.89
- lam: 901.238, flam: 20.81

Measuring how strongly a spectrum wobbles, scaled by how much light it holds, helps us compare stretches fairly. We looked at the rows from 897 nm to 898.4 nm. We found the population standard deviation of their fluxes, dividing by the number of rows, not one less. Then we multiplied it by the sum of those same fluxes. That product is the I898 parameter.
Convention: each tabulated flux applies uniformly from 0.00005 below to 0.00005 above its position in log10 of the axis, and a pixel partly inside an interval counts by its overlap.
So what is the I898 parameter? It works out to 14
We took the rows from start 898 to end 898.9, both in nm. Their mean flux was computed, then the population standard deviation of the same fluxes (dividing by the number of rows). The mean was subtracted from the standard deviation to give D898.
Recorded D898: -22.1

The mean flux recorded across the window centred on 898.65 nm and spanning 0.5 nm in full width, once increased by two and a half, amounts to 24.64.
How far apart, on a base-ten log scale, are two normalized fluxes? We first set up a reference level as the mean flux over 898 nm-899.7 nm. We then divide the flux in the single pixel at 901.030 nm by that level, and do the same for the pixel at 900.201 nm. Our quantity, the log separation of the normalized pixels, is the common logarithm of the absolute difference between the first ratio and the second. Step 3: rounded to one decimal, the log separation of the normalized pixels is -1.5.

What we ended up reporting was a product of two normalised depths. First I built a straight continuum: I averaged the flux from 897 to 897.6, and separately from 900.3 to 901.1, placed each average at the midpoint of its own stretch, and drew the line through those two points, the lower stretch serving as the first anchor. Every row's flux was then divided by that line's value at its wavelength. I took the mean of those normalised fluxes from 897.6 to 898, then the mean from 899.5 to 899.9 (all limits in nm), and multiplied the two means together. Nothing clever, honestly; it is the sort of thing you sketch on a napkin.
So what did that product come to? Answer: 1.02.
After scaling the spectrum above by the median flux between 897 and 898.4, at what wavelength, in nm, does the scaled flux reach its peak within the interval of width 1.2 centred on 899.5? 899.165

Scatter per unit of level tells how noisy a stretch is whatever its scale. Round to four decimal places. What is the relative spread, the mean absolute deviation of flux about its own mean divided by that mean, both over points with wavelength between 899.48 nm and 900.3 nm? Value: 0.0058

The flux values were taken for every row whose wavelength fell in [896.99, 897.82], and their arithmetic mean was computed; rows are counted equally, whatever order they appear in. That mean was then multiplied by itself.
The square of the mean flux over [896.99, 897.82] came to 493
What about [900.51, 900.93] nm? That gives 449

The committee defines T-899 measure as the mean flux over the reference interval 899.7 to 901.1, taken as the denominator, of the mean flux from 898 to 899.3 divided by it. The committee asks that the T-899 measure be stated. 1.03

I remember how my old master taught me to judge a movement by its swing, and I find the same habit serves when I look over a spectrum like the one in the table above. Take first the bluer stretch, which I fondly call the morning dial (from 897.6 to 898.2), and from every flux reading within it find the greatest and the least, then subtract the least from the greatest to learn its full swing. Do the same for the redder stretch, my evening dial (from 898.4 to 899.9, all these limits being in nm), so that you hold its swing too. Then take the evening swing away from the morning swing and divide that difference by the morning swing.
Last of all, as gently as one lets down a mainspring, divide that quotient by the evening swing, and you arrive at -17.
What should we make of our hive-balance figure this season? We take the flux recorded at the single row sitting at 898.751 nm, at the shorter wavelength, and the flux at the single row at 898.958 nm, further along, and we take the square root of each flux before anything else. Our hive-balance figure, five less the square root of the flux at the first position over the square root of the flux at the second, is 4.00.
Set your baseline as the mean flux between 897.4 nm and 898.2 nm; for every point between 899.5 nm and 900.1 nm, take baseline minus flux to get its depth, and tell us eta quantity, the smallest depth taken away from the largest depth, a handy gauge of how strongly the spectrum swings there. 0.26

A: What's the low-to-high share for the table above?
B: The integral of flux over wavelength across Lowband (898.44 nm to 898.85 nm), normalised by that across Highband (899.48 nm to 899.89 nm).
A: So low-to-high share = 1.01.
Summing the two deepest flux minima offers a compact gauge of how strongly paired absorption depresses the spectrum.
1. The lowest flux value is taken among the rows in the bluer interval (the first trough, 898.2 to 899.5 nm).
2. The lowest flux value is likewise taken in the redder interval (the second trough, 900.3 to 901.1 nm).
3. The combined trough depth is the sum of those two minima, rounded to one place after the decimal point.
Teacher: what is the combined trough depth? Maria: 43.0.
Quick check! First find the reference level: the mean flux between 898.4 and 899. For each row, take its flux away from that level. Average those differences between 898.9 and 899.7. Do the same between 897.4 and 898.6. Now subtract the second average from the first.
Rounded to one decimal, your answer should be -0.1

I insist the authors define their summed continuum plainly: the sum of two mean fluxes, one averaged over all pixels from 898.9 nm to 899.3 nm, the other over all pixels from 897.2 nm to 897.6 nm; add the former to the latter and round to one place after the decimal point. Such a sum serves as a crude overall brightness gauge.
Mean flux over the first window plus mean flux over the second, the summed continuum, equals 44.4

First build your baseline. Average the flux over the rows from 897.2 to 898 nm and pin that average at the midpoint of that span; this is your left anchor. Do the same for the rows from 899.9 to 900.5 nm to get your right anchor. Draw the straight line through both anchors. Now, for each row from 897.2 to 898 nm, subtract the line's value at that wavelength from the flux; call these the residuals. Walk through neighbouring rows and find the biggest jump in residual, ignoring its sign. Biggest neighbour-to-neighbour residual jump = 0.031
